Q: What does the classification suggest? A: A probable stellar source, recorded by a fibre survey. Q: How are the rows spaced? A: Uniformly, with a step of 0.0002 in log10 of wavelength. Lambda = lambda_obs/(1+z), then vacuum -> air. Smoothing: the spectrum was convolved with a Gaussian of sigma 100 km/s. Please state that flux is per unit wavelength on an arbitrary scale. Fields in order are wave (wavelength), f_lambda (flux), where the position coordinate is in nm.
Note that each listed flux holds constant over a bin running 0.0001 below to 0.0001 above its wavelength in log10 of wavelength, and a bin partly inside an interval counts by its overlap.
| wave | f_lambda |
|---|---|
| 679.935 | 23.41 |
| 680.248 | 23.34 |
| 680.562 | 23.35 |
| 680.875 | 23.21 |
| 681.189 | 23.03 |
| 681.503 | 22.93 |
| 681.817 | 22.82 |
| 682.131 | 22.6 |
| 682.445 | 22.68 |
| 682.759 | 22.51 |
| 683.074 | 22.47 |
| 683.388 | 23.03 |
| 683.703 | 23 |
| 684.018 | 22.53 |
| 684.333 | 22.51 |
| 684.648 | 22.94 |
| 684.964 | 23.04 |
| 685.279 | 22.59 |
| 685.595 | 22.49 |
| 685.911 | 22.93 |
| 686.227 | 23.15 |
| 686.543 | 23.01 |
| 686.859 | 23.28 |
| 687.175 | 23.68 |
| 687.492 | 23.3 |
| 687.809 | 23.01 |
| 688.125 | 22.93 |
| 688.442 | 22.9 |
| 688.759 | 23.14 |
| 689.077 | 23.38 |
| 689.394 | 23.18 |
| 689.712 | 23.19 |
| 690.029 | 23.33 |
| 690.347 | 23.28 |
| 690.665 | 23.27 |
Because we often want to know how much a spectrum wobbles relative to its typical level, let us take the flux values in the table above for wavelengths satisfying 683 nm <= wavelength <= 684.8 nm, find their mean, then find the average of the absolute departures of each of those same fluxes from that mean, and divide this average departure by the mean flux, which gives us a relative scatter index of 0.0107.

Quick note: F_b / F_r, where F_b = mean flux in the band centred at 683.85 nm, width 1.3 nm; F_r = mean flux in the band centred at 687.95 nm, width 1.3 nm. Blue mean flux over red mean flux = 0.99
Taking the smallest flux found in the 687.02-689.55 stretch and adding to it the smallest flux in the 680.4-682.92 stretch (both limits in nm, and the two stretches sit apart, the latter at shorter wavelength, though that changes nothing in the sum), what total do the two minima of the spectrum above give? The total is 45.4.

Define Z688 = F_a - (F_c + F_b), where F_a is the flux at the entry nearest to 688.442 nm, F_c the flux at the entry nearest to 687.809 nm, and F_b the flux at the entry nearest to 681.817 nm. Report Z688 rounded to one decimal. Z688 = -22.9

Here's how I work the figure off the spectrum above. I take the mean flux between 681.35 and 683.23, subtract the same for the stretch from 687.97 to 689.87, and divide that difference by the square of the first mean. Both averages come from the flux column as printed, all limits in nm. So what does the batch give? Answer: -0.0009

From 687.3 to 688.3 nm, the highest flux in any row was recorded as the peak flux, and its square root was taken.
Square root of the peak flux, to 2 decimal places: 4.83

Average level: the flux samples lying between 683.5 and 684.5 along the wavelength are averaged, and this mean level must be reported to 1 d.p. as 22.7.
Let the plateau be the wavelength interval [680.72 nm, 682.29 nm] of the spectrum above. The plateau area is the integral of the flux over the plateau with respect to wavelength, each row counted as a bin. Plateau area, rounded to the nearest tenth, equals 36.0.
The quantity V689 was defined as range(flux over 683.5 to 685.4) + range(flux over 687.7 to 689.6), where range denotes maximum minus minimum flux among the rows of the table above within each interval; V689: 1.01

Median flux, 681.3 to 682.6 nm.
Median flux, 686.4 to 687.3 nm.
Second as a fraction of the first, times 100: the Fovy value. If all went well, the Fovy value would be 102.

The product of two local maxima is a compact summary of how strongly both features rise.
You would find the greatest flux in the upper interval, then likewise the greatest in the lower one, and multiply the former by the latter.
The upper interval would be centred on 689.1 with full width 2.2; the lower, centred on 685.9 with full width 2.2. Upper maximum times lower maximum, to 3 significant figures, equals 544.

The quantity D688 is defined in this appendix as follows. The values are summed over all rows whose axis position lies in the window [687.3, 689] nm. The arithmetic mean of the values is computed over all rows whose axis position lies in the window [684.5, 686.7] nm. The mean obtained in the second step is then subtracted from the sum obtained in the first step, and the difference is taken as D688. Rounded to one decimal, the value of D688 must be 92.4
